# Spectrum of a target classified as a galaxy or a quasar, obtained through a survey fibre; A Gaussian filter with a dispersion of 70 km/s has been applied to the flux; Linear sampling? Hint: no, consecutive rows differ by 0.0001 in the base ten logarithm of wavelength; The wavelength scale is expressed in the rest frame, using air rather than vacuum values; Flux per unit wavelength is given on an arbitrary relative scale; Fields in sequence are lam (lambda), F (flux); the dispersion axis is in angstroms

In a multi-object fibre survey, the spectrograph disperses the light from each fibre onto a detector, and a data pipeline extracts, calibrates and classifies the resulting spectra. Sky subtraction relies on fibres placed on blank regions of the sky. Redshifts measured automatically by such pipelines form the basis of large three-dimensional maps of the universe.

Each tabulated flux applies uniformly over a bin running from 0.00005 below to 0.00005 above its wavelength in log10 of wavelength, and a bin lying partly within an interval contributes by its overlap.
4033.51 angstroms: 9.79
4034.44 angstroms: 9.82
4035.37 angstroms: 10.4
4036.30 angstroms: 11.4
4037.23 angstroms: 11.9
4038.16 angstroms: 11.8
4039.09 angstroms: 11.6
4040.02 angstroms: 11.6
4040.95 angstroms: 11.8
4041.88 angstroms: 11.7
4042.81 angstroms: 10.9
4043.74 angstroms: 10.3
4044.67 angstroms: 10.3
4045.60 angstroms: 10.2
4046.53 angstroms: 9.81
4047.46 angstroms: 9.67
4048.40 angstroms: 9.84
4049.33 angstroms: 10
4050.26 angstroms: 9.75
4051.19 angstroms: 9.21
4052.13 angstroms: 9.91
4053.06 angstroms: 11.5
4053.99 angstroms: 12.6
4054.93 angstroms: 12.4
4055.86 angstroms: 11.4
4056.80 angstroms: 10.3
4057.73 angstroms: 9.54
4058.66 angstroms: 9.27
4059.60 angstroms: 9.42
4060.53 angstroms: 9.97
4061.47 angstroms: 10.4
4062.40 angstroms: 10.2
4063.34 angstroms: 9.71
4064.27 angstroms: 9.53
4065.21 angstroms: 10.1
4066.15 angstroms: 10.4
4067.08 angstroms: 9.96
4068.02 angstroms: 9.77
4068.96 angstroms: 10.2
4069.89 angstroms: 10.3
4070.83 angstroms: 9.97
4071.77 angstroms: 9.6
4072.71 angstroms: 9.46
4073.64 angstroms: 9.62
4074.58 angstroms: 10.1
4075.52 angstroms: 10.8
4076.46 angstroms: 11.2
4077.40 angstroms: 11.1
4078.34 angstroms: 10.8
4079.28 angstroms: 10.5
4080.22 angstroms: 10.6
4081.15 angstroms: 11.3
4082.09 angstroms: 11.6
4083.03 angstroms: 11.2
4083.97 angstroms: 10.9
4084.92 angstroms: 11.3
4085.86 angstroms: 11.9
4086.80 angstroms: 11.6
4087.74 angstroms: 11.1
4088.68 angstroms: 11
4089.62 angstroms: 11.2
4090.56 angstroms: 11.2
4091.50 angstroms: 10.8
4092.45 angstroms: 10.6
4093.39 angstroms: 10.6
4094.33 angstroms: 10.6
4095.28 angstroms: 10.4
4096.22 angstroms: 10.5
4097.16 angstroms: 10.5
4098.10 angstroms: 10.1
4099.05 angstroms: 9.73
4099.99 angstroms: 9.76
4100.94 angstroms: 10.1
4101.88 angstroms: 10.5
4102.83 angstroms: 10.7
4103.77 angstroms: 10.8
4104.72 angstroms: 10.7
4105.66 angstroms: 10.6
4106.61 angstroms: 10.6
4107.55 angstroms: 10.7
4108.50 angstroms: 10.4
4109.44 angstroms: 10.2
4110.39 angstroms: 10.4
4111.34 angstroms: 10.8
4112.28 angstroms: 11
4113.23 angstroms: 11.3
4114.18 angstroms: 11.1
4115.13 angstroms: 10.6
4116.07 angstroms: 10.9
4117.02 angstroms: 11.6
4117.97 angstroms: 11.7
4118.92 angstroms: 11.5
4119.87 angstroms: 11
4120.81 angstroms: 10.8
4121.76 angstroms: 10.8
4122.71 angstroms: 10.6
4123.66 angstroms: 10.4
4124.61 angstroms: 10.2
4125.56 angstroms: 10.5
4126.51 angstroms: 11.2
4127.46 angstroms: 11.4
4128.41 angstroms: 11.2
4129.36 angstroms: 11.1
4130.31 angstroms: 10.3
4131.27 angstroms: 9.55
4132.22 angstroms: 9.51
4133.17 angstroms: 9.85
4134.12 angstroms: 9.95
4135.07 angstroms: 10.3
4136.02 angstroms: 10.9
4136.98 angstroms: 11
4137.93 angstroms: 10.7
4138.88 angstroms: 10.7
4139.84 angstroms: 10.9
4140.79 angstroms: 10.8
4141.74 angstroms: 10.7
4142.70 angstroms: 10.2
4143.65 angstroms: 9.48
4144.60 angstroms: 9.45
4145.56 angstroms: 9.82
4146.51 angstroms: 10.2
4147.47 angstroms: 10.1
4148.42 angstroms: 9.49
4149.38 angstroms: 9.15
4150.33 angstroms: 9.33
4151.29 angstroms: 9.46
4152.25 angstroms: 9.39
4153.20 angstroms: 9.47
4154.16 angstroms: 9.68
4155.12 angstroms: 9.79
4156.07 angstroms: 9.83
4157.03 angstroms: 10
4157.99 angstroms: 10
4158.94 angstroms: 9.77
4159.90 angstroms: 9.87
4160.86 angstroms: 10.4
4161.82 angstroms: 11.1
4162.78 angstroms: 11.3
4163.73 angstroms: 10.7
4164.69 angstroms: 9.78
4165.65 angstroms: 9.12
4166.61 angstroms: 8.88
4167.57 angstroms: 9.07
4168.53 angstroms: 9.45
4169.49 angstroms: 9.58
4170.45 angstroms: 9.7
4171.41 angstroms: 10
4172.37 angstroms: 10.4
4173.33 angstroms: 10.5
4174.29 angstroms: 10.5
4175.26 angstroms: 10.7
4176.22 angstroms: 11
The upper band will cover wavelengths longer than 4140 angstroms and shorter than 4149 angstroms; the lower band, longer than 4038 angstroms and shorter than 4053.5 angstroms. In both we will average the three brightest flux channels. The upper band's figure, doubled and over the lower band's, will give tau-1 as 1.8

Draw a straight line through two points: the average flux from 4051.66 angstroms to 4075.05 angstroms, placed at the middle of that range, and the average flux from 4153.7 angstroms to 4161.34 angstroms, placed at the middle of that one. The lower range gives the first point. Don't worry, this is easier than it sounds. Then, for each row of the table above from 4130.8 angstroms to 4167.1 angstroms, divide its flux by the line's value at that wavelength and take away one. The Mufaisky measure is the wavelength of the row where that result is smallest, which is 4166.61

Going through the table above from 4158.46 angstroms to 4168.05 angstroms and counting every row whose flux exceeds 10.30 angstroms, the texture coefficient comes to 4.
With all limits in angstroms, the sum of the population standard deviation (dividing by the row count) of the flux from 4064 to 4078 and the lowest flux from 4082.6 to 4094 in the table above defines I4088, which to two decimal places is 11.13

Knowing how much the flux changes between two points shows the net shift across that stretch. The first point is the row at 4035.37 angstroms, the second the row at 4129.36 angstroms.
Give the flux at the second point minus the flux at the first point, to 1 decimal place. 0.7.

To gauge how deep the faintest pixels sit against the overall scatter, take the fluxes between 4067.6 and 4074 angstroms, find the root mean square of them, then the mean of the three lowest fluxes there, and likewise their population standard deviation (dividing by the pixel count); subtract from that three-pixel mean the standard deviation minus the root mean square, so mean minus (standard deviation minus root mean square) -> 19.1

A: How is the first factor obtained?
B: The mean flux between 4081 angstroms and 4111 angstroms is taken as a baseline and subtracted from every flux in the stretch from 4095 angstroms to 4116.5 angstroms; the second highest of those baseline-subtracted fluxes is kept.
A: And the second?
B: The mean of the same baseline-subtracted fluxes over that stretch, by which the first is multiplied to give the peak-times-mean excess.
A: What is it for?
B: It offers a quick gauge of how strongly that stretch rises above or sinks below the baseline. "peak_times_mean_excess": -0.07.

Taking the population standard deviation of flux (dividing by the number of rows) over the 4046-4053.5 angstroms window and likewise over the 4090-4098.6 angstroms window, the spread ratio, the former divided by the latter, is 2.2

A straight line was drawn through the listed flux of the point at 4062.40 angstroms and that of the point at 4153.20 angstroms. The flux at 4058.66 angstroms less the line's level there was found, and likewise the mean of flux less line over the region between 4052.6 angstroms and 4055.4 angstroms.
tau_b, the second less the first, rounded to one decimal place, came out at 2.9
